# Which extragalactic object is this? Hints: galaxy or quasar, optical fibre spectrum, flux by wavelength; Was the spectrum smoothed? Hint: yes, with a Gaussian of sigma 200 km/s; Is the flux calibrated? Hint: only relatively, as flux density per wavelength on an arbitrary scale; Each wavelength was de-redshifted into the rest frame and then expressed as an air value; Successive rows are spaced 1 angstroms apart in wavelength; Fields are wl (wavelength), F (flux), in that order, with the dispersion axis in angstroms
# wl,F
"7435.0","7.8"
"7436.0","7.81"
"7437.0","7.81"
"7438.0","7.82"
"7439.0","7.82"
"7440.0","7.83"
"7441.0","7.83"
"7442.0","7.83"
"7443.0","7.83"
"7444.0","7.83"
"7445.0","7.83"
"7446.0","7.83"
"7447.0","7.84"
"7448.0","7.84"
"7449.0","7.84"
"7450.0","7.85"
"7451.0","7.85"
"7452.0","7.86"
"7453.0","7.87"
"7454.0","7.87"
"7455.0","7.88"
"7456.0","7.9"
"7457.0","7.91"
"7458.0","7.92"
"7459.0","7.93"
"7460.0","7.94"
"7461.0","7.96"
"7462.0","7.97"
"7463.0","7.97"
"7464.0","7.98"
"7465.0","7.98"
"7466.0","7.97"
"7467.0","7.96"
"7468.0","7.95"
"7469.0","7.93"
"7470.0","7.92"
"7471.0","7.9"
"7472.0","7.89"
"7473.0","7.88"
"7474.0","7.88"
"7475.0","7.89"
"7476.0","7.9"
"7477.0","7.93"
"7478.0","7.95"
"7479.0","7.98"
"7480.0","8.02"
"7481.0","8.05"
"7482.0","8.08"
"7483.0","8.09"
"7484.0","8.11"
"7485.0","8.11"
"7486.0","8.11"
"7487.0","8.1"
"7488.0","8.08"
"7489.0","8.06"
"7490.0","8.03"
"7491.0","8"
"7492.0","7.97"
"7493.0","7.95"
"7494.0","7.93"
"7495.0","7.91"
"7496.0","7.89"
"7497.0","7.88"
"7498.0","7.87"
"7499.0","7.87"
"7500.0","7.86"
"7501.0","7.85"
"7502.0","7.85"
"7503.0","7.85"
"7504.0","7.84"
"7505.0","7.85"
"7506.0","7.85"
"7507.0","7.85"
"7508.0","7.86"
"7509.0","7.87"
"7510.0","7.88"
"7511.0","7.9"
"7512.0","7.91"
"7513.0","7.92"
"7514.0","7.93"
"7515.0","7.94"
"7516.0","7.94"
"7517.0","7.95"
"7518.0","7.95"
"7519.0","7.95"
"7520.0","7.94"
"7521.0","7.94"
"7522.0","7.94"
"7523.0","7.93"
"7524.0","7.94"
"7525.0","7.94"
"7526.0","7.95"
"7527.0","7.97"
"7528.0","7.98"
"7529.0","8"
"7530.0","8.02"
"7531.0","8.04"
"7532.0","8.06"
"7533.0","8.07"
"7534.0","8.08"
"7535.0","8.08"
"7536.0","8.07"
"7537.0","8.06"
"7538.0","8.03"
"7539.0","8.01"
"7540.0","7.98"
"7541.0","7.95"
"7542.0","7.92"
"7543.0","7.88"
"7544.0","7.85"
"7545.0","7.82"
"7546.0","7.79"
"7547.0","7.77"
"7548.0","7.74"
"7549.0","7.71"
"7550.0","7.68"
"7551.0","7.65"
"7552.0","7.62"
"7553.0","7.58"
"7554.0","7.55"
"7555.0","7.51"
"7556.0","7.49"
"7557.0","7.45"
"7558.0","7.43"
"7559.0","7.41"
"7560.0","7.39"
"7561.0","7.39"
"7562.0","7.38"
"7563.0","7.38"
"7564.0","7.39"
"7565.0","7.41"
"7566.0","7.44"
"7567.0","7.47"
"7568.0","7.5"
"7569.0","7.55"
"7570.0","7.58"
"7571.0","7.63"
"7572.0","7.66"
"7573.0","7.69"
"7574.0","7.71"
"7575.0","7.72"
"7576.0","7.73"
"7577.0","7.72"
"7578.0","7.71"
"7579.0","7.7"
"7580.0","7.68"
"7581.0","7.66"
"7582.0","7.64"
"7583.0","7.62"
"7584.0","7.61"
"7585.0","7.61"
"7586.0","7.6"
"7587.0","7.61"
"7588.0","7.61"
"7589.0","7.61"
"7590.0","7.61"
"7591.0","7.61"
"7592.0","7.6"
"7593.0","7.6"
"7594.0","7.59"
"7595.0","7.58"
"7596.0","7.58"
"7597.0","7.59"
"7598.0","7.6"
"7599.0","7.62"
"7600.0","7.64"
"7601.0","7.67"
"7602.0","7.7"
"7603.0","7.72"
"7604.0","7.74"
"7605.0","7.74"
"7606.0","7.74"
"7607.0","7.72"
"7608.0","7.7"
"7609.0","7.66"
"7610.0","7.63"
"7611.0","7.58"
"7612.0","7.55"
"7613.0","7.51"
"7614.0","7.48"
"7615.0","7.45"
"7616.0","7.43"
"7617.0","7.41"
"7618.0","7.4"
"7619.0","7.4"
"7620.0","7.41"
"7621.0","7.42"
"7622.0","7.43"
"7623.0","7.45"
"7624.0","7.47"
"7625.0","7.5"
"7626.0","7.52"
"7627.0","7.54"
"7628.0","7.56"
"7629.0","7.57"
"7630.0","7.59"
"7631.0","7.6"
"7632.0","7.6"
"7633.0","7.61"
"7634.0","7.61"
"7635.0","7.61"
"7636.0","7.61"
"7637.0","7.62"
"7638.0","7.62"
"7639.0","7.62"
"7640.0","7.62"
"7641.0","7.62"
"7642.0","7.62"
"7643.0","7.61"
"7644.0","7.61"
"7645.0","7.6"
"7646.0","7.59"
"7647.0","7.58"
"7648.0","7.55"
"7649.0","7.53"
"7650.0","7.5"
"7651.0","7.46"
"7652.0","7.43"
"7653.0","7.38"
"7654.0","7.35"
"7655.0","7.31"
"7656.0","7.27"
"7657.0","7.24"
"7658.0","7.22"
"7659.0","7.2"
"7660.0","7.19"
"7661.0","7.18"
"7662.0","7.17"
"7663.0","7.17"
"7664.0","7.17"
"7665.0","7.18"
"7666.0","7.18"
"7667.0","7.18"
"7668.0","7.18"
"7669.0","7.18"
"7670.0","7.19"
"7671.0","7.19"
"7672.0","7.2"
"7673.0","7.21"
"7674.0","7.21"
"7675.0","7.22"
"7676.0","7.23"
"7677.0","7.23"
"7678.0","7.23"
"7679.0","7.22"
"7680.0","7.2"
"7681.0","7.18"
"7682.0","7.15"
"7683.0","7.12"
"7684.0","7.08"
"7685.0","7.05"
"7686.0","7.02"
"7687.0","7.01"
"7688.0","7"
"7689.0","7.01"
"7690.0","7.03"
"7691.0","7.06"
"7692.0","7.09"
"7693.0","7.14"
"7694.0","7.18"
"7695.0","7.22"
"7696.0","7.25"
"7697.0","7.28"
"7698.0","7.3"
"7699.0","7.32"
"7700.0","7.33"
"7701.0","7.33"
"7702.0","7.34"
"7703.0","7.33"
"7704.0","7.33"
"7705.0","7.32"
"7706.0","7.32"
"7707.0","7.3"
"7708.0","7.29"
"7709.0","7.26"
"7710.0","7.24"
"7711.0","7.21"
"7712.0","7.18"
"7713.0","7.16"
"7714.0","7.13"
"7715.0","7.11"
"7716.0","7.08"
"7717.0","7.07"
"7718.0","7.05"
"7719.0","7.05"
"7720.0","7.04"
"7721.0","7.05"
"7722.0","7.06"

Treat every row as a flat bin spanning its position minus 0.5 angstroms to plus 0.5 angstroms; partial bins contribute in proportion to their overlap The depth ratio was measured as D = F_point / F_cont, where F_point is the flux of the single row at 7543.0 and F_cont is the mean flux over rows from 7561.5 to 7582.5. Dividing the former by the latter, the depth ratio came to 1.04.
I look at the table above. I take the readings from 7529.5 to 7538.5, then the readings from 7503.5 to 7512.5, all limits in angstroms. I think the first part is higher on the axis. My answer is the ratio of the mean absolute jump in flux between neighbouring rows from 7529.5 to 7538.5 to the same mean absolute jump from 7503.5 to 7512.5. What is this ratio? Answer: 1.57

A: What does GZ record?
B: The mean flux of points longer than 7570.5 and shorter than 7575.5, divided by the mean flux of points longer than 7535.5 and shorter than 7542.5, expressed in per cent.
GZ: 96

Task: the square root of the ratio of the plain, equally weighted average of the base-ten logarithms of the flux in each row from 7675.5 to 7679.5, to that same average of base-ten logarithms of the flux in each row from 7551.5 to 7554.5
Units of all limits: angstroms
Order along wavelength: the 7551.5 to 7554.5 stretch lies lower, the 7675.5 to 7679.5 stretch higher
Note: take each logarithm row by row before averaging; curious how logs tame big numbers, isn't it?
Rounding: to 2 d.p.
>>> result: 0.99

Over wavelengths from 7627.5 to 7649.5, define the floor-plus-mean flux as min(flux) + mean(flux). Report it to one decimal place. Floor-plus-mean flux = 15.1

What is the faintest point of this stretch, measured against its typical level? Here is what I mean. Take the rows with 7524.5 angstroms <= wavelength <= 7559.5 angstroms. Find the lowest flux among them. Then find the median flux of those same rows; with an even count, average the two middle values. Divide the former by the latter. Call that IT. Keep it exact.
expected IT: 0.936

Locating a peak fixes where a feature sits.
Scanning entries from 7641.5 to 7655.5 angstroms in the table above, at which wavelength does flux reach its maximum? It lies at 7642.0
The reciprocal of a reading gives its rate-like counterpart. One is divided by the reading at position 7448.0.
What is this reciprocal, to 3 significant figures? 0.128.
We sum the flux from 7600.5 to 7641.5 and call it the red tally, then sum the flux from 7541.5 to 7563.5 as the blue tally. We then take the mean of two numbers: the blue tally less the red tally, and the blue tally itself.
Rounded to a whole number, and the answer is 12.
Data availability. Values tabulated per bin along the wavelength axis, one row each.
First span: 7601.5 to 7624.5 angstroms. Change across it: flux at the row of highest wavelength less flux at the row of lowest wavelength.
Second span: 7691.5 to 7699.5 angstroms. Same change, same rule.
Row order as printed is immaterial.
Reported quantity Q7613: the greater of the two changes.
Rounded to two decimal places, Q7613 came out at 0.23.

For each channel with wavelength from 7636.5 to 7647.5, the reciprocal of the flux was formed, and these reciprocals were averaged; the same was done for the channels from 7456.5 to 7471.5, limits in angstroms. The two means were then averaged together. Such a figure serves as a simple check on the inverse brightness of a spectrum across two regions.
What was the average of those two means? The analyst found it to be 0.129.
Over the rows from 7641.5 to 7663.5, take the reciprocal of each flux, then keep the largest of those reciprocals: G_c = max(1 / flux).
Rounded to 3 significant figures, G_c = 0.139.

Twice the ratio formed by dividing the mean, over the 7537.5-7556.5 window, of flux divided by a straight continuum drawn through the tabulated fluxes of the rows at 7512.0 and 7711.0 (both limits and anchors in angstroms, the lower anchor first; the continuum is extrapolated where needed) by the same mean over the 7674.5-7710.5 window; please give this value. 2.01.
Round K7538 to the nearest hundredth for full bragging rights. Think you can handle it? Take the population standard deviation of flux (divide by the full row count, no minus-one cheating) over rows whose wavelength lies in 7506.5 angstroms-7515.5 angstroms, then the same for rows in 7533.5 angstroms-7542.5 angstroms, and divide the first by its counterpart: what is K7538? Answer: 0.54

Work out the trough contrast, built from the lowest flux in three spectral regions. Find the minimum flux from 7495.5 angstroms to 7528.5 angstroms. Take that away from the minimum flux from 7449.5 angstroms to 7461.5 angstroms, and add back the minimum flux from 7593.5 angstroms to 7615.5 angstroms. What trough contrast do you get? 7.46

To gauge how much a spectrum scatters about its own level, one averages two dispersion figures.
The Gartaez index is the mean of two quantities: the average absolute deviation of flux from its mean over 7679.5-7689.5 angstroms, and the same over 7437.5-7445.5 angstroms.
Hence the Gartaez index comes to 0.034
